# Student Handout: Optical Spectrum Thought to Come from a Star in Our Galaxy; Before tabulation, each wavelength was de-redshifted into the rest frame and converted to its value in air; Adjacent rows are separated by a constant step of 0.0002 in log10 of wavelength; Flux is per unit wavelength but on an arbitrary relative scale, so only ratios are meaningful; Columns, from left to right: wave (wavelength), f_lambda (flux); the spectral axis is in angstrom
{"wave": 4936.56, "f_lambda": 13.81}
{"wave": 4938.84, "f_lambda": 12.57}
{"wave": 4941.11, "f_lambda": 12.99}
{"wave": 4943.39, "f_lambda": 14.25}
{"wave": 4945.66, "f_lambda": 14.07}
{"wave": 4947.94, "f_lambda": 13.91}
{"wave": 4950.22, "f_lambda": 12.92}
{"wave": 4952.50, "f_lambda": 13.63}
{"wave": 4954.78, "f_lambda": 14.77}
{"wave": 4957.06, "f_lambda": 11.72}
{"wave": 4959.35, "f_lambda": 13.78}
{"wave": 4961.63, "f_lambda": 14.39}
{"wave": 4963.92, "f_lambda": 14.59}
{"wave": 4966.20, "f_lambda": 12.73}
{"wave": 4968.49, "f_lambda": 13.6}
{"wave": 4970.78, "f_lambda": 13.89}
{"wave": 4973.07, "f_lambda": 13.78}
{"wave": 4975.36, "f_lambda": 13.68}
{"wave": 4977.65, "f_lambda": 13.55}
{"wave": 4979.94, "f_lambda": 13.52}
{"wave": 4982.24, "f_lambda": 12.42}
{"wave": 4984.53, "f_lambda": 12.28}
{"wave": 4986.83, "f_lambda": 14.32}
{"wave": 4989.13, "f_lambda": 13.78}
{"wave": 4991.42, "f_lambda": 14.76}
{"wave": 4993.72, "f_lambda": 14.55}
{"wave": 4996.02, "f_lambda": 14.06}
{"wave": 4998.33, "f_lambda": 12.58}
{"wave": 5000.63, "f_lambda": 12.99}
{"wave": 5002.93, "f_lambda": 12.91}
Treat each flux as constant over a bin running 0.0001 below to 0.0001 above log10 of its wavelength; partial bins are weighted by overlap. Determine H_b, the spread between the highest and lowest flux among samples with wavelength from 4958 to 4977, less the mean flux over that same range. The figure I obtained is -11.9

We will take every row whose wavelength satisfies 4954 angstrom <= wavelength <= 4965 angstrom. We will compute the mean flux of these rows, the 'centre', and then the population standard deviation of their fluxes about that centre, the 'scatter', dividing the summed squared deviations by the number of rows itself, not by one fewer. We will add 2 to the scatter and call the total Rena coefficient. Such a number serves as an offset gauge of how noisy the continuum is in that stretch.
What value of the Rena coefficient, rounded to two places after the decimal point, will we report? 3.12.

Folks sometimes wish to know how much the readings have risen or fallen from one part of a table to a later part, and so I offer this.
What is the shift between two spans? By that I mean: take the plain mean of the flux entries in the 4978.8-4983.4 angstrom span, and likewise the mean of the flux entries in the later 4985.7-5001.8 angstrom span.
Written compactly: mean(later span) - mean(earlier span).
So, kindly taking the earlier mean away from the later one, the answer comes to 0.9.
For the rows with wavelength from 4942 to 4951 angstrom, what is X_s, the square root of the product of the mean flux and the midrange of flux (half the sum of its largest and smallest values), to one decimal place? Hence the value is 13.7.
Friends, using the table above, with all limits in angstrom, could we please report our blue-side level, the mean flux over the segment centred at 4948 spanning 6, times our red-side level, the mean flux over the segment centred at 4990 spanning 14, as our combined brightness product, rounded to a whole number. 190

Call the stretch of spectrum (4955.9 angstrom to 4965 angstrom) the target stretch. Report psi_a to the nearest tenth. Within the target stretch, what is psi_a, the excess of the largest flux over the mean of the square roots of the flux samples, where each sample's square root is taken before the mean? 10.9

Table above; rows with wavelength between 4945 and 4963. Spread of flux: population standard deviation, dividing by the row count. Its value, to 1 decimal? 0.9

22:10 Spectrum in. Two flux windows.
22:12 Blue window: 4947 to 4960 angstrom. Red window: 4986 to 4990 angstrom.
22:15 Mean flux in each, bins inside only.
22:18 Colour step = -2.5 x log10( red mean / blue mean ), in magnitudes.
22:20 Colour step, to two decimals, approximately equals -0.05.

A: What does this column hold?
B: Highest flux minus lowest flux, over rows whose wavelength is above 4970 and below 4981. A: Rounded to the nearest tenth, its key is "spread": 0.4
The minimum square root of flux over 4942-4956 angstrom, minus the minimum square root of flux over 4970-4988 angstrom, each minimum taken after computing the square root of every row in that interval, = 0.090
